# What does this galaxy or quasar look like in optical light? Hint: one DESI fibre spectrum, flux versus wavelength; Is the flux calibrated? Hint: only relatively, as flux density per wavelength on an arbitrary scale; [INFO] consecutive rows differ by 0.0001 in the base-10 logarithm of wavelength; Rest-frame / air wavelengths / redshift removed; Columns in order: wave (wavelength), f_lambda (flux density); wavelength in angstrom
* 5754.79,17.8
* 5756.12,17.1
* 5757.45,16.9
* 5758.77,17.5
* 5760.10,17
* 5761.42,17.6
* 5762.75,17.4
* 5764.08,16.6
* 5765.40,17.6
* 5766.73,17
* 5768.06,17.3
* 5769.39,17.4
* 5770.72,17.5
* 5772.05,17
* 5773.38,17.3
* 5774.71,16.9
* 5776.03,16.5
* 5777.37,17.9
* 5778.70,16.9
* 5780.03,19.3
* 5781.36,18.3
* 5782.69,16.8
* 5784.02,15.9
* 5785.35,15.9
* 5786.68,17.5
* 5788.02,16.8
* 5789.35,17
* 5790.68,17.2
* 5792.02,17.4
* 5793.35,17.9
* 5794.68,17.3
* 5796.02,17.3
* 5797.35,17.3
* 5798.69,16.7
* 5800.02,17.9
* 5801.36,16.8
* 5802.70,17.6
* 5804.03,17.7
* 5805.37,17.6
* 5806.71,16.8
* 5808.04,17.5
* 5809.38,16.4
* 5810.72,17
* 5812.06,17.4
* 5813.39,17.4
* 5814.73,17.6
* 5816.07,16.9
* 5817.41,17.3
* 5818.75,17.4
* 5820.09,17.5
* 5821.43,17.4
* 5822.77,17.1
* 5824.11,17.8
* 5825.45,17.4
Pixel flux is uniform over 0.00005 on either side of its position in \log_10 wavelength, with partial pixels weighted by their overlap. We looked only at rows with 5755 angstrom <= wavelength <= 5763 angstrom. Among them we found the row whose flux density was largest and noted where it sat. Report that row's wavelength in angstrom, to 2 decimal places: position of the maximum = 5761.42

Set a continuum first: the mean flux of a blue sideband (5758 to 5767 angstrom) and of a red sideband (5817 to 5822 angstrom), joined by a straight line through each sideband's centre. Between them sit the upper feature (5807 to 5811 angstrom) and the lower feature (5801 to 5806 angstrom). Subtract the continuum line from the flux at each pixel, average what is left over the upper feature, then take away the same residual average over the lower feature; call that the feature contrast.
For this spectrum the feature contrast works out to -0.5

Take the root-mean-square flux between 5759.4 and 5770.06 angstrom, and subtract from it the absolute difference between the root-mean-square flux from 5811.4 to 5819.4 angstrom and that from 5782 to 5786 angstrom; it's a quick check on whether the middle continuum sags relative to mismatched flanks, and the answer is 16.1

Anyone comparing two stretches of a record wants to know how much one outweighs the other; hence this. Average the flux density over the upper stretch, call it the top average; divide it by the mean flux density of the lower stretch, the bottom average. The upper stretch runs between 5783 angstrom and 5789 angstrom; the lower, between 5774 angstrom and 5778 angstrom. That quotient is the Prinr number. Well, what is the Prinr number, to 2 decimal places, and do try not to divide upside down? 0.97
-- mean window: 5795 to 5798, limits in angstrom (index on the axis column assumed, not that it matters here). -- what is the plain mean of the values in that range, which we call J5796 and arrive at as 17.3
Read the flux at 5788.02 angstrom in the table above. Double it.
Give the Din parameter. 33.6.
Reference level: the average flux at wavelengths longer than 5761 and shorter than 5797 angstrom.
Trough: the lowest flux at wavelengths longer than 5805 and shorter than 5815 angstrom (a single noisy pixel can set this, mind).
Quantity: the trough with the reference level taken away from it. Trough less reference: -0.84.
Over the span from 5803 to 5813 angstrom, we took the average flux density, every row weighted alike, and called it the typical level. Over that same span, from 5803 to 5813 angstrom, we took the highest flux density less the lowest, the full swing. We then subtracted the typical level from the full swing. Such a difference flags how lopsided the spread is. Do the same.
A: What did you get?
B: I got -15.9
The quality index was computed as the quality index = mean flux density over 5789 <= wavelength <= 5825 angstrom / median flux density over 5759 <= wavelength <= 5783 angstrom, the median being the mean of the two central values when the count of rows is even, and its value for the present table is 1.00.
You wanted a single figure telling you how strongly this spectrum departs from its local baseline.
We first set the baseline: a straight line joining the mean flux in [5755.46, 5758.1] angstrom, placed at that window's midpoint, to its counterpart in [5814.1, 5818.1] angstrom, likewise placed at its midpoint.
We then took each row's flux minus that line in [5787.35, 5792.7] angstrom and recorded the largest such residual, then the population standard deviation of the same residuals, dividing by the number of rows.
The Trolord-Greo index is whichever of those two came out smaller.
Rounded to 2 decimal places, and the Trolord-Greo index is 0.22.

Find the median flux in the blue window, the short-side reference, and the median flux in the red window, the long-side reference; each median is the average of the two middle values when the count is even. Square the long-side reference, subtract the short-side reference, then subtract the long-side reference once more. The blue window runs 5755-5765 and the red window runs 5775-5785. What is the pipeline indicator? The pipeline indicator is 252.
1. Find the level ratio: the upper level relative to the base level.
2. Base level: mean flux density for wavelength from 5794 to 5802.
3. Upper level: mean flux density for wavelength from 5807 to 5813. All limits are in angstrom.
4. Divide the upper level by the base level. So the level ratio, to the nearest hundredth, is 0.99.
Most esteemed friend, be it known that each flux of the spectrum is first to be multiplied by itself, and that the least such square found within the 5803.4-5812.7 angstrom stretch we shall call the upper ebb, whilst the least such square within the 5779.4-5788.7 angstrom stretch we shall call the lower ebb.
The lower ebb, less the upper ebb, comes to -16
